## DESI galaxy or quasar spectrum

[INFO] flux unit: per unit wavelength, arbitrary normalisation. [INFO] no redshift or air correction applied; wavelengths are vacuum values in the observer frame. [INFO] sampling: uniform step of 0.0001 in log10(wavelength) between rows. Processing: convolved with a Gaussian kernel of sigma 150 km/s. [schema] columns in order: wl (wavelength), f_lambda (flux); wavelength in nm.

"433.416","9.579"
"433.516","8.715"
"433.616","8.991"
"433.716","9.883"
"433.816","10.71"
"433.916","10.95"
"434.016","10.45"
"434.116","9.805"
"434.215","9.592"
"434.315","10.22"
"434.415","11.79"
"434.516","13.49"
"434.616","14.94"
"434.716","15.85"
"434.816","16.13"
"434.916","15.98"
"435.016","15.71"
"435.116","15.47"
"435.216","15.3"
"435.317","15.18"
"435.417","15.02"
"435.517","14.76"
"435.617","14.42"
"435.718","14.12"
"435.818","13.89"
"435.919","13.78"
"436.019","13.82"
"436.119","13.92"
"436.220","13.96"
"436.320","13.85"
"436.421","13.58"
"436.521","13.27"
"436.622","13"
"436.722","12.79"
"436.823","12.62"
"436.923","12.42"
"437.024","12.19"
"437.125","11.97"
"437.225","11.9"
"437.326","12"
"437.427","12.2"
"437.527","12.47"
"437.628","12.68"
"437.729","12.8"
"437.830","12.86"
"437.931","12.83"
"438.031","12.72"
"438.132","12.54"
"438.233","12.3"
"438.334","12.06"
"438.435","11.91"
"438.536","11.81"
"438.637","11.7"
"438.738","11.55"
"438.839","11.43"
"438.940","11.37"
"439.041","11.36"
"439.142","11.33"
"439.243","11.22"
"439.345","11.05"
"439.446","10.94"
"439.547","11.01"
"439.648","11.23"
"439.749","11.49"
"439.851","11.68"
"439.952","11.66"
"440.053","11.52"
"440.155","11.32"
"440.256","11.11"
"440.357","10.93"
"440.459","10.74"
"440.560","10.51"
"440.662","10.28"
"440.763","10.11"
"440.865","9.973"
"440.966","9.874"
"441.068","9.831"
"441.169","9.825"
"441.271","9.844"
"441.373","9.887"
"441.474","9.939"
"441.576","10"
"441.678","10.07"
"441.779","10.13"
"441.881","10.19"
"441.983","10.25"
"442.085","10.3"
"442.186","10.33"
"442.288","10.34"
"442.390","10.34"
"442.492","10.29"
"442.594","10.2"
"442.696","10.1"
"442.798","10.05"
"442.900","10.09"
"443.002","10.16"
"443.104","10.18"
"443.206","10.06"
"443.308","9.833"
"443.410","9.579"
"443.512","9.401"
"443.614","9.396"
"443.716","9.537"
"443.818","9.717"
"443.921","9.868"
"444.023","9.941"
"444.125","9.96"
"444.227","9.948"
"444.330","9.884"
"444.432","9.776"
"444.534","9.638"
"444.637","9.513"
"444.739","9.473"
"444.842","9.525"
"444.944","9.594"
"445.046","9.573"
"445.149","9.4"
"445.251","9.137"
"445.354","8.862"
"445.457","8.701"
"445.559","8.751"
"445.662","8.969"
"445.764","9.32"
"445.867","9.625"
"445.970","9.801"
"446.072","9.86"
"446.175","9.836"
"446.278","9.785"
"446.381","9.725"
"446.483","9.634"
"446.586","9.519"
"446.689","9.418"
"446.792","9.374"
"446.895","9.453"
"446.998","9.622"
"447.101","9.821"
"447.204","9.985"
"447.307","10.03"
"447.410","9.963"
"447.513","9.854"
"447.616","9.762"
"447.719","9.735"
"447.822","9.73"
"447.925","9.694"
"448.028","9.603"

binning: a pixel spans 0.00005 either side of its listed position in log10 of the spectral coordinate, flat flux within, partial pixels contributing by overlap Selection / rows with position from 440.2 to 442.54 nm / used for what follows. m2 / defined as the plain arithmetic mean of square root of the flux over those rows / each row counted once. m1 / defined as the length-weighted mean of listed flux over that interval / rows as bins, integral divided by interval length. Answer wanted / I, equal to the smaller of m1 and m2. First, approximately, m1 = 10.2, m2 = 3.20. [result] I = 3.20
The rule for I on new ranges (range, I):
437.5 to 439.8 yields 3.44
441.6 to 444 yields 3.16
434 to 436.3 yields 3.71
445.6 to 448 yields 3.11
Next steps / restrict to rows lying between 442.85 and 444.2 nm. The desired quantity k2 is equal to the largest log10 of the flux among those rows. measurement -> 1.01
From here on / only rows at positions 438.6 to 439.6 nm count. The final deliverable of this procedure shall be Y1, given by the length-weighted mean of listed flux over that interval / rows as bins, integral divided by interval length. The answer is 11.3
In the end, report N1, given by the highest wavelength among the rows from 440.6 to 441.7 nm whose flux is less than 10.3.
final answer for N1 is 441.678 nm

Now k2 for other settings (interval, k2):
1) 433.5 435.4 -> 1.21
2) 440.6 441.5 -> 1.01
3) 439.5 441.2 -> 1.07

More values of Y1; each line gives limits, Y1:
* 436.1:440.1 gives 12.2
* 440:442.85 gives 10.3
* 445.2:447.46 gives 9.5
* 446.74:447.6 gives 9.8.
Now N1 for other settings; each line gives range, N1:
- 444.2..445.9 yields 445.867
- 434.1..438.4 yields 434.315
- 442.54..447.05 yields 446.998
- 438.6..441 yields 440.966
